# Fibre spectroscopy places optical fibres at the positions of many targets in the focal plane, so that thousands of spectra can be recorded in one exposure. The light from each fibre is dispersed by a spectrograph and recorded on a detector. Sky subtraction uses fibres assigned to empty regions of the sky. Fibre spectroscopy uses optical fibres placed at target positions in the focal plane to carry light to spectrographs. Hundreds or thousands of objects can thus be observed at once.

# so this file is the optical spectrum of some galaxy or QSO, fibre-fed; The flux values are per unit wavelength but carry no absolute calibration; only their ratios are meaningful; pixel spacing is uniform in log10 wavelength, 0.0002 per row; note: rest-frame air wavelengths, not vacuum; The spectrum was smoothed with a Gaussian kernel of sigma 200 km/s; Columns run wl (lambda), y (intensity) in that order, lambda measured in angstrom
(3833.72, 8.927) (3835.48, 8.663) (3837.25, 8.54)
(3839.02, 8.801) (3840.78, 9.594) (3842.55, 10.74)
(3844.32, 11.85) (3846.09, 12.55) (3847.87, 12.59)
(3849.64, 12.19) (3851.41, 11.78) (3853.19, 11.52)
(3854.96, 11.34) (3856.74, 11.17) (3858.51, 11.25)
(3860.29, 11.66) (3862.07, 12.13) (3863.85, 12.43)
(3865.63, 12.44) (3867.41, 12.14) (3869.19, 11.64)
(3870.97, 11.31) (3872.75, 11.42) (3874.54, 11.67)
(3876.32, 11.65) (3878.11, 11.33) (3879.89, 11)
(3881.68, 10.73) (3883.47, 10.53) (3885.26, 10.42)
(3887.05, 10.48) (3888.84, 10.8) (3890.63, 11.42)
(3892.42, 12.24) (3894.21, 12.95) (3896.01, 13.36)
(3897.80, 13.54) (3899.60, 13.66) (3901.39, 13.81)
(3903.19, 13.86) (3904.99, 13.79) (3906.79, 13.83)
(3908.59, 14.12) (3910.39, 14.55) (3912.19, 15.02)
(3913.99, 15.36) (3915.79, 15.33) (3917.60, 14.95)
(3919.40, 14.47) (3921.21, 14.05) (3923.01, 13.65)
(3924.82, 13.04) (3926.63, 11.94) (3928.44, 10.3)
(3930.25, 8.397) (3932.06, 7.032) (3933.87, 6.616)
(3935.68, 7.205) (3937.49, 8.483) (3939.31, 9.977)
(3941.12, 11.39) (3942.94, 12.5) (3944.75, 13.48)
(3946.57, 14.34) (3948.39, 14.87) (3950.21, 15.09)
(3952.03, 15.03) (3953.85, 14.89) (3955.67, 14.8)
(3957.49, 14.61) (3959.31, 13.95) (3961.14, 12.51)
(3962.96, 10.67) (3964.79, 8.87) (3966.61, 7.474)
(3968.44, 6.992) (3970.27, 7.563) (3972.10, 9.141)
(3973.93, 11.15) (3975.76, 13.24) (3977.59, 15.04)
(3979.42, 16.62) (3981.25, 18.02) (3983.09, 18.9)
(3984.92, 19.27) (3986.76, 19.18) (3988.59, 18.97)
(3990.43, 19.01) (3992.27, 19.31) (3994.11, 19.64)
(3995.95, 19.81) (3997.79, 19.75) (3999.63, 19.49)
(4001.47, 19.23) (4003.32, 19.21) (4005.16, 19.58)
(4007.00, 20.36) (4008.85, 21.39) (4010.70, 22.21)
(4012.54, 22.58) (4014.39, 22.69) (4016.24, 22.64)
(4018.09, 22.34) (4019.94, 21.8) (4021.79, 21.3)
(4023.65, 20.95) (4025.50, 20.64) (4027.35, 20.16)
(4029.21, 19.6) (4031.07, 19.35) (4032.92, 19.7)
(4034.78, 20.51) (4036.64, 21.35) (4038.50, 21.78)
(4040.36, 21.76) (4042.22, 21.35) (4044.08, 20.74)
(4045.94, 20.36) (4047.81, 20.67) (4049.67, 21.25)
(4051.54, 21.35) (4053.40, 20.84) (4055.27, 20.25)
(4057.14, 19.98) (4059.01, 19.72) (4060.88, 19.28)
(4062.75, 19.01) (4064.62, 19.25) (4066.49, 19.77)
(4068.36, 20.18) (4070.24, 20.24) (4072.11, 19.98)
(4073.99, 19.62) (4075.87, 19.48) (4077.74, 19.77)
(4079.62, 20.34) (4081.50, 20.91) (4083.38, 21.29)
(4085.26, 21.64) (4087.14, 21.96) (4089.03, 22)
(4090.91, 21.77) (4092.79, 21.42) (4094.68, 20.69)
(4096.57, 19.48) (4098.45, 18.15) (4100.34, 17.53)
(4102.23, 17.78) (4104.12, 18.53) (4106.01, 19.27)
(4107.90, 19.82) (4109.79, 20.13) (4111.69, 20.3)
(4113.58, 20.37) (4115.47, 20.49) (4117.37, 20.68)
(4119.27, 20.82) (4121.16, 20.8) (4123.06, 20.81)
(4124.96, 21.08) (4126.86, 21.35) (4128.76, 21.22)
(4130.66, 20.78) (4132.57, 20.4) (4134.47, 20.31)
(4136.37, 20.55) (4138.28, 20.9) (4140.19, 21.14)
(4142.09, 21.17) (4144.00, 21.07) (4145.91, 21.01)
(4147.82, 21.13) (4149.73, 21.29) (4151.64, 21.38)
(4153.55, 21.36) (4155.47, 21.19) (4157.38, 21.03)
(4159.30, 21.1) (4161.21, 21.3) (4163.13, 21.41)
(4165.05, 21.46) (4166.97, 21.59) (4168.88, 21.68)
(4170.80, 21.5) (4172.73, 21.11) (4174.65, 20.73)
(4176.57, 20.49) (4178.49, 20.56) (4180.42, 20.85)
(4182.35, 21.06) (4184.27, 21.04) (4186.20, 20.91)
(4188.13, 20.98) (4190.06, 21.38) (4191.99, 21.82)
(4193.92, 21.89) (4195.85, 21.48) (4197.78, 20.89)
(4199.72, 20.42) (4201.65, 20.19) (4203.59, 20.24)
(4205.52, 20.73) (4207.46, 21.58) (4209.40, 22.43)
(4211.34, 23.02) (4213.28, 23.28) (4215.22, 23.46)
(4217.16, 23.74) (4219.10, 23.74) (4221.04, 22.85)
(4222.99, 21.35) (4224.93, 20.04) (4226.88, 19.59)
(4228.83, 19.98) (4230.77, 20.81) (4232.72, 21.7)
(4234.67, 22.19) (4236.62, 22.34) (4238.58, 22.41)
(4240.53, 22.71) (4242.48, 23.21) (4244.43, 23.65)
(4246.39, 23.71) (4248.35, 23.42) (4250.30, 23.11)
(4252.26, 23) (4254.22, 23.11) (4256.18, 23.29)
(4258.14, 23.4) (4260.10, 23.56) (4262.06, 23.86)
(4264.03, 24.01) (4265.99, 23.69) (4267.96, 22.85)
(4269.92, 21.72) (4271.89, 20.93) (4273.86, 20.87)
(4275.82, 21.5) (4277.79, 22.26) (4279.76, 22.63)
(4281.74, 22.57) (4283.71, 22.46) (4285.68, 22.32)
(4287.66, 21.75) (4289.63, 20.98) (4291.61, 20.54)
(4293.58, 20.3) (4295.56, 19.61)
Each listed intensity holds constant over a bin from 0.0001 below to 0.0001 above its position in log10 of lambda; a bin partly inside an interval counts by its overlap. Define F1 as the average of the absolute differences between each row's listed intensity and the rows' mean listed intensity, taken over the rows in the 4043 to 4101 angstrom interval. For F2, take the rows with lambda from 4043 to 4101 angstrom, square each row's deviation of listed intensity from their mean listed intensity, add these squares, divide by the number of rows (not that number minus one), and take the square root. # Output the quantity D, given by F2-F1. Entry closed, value 0.2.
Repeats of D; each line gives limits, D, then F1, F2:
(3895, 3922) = 0.1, 0.6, 0.6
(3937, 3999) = 0.7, 3.3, 4.0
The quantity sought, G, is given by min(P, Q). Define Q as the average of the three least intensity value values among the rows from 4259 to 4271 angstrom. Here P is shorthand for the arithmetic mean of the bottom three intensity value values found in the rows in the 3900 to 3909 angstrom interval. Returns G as 14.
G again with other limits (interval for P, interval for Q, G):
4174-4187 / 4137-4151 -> 21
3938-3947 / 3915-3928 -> 11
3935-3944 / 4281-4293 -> 9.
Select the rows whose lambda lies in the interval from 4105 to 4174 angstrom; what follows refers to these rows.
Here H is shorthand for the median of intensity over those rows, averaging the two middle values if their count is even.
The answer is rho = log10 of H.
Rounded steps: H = 21.1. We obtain 1.32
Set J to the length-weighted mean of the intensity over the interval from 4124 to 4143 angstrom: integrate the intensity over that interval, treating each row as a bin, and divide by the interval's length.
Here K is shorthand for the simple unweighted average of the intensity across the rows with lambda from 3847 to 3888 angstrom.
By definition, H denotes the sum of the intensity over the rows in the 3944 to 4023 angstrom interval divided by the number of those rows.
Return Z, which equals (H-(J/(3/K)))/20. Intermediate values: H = 16.7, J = 20.9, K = 11.5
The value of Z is -3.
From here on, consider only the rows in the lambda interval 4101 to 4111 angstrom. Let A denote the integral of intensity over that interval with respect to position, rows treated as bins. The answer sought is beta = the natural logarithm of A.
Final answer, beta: 5.3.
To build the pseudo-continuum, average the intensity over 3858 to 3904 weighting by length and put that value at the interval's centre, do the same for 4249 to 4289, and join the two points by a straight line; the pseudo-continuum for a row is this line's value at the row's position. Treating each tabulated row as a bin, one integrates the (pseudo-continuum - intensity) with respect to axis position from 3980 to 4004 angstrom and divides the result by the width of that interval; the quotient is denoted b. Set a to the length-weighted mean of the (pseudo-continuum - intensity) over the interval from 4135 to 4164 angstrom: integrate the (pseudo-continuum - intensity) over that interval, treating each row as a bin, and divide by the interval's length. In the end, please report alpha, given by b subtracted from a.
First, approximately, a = -1.8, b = -4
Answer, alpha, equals 2.4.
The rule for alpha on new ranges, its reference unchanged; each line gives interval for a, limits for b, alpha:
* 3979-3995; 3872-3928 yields -3.6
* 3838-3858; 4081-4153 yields 1.9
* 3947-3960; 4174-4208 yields -0.4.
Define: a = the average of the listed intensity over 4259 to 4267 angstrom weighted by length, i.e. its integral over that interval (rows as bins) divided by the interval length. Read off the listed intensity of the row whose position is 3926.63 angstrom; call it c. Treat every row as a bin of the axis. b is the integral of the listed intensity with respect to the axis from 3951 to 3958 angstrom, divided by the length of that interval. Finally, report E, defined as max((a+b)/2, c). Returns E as 19.3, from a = 24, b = 14.9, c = 11.94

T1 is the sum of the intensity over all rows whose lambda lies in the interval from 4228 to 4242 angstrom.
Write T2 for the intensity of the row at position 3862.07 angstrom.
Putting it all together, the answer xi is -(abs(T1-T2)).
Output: -140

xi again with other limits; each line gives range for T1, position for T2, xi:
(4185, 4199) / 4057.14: -129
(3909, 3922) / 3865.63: -91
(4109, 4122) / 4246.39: -120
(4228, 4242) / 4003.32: -133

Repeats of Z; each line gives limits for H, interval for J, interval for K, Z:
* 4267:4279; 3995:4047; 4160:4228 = -6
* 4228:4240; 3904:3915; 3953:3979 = -2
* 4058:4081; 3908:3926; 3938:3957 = -2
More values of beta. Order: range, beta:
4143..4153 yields 5.4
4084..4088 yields 4.5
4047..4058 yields 5.4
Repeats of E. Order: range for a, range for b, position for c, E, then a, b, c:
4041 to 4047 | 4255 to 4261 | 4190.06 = 22.1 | 21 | 23.4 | 21.38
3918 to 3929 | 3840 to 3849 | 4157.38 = 21.0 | 13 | 11.5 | 21.03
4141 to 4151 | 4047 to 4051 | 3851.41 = 21.1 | 21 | 21.0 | 11.78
